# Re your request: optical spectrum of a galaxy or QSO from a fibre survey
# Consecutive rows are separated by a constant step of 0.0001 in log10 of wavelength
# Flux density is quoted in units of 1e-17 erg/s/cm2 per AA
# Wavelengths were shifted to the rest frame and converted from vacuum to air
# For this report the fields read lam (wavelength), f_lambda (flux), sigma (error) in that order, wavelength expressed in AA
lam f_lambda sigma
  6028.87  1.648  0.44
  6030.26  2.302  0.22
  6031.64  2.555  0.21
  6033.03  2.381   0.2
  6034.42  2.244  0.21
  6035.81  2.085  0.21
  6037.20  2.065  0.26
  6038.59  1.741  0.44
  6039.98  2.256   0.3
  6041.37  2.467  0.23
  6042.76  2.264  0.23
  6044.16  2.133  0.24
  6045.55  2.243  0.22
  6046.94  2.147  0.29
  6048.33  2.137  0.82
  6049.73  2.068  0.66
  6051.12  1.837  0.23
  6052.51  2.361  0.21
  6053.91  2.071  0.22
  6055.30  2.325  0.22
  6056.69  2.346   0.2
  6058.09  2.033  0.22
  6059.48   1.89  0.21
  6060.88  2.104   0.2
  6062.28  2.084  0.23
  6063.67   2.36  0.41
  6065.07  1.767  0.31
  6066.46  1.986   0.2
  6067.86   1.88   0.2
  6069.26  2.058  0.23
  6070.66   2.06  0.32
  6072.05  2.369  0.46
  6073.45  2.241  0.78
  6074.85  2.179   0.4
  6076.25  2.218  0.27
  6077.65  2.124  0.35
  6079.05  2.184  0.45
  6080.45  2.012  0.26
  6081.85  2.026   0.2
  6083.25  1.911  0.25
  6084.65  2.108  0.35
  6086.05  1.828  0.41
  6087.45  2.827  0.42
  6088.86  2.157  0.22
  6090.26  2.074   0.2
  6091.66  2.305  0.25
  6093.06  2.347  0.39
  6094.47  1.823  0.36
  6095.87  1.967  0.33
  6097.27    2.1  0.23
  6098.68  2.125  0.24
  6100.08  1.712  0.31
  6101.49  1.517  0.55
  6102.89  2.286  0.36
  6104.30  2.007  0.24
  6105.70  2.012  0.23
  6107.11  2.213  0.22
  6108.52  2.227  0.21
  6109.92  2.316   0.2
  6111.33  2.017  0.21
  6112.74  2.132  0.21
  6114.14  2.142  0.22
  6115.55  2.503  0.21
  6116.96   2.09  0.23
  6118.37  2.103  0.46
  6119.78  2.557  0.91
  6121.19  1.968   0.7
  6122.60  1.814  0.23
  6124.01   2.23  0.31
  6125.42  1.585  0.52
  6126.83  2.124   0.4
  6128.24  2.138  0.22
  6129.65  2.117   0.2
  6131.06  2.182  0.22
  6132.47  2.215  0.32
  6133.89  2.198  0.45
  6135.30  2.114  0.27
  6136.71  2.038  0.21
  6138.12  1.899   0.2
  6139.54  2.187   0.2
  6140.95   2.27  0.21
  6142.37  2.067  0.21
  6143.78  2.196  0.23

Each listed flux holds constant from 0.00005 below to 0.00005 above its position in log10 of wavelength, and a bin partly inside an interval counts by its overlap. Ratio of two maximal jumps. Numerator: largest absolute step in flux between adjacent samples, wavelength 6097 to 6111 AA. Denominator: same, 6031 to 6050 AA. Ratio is 1.5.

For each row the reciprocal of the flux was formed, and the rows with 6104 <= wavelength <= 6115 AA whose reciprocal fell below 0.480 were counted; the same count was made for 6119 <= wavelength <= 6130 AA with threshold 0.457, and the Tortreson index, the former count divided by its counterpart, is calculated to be 2.5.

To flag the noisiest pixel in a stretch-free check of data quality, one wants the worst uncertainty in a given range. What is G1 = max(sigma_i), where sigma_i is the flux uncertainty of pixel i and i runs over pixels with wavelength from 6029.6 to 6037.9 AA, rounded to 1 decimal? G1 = 0.3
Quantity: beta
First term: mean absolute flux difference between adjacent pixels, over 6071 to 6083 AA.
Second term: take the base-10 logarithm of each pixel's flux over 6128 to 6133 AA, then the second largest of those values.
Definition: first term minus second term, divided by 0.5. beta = -0.52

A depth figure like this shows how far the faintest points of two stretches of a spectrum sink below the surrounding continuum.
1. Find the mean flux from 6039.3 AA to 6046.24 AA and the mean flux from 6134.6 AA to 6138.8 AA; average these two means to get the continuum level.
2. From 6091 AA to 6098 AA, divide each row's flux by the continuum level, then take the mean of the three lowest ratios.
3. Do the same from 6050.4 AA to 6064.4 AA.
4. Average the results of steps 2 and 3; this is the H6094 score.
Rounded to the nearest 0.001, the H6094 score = 0.905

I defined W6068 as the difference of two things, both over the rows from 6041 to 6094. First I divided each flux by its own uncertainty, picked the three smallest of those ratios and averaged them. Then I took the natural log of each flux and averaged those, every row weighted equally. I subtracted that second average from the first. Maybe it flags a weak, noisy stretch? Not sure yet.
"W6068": 2.1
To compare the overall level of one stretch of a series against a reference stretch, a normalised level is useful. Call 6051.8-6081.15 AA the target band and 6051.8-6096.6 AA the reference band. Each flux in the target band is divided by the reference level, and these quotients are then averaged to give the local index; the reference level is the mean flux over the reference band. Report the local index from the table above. 1.000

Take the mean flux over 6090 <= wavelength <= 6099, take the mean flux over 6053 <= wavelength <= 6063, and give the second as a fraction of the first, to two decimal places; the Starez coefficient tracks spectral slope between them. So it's 1.01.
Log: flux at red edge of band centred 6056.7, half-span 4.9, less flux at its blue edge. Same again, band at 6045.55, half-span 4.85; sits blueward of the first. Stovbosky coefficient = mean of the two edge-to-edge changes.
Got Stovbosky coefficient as -0.33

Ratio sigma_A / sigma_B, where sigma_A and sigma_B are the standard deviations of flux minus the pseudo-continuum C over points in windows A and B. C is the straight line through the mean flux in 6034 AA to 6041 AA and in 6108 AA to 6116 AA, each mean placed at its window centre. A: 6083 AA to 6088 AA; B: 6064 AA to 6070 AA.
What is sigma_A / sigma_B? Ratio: 3.6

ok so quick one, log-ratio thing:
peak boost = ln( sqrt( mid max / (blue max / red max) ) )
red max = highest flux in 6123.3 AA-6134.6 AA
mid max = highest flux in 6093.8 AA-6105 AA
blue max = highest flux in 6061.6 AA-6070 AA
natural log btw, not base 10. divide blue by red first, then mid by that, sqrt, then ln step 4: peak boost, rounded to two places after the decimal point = 0.39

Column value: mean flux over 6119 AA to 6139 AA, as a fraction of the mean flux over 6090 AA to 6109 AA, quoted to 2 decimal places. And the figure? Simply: 1.02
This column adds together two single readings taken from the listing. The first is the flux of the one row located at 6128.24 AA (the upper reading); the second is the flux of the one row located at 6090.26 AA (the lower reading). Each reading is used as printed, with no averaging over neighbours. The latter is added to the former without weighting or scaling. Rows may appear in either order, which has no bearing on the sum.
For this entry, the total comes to 4.21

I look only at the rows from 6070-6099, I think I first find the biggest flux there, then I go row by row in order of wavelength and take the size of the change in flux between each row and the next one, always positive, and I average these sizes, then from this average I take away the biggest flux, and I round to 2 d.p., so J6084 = -2.61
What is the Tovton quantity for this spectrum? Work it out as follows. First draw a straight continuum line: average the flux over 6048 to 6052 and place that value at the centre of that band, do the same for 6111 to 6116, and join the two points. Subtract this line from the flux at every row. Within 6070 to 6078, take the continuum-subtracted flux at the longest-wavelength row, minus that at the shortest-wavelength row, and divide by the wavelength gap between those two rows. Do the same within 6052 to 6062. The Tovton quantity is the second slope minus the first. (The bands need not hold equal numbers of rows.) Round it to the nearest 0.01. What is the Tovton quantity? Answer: -0.04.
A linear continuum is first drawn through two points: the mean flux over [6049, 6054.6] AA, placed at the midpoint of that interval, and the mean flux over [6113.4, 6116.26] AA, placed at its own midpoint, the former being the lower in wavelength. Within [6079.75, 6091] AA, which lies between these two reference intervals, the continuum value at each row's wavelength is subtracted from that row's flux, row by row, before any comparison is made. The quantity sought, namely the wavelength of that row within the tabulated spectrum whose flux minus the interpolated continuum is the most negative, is 6086.05 AA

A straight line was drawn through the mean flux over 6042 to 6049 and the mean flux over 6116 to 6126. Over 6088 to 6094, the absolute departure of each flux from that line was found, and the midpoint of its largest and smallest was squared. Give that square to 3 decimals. 0.019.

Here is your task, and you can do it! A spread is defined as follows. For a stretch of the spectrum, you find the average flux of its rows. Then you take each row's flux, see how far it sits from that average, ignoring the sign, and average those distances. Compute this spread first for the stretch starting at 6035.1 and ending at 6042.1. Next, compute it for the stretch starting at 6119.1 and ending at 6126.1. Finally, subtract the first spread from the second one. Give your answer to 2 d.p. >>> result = 0.10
